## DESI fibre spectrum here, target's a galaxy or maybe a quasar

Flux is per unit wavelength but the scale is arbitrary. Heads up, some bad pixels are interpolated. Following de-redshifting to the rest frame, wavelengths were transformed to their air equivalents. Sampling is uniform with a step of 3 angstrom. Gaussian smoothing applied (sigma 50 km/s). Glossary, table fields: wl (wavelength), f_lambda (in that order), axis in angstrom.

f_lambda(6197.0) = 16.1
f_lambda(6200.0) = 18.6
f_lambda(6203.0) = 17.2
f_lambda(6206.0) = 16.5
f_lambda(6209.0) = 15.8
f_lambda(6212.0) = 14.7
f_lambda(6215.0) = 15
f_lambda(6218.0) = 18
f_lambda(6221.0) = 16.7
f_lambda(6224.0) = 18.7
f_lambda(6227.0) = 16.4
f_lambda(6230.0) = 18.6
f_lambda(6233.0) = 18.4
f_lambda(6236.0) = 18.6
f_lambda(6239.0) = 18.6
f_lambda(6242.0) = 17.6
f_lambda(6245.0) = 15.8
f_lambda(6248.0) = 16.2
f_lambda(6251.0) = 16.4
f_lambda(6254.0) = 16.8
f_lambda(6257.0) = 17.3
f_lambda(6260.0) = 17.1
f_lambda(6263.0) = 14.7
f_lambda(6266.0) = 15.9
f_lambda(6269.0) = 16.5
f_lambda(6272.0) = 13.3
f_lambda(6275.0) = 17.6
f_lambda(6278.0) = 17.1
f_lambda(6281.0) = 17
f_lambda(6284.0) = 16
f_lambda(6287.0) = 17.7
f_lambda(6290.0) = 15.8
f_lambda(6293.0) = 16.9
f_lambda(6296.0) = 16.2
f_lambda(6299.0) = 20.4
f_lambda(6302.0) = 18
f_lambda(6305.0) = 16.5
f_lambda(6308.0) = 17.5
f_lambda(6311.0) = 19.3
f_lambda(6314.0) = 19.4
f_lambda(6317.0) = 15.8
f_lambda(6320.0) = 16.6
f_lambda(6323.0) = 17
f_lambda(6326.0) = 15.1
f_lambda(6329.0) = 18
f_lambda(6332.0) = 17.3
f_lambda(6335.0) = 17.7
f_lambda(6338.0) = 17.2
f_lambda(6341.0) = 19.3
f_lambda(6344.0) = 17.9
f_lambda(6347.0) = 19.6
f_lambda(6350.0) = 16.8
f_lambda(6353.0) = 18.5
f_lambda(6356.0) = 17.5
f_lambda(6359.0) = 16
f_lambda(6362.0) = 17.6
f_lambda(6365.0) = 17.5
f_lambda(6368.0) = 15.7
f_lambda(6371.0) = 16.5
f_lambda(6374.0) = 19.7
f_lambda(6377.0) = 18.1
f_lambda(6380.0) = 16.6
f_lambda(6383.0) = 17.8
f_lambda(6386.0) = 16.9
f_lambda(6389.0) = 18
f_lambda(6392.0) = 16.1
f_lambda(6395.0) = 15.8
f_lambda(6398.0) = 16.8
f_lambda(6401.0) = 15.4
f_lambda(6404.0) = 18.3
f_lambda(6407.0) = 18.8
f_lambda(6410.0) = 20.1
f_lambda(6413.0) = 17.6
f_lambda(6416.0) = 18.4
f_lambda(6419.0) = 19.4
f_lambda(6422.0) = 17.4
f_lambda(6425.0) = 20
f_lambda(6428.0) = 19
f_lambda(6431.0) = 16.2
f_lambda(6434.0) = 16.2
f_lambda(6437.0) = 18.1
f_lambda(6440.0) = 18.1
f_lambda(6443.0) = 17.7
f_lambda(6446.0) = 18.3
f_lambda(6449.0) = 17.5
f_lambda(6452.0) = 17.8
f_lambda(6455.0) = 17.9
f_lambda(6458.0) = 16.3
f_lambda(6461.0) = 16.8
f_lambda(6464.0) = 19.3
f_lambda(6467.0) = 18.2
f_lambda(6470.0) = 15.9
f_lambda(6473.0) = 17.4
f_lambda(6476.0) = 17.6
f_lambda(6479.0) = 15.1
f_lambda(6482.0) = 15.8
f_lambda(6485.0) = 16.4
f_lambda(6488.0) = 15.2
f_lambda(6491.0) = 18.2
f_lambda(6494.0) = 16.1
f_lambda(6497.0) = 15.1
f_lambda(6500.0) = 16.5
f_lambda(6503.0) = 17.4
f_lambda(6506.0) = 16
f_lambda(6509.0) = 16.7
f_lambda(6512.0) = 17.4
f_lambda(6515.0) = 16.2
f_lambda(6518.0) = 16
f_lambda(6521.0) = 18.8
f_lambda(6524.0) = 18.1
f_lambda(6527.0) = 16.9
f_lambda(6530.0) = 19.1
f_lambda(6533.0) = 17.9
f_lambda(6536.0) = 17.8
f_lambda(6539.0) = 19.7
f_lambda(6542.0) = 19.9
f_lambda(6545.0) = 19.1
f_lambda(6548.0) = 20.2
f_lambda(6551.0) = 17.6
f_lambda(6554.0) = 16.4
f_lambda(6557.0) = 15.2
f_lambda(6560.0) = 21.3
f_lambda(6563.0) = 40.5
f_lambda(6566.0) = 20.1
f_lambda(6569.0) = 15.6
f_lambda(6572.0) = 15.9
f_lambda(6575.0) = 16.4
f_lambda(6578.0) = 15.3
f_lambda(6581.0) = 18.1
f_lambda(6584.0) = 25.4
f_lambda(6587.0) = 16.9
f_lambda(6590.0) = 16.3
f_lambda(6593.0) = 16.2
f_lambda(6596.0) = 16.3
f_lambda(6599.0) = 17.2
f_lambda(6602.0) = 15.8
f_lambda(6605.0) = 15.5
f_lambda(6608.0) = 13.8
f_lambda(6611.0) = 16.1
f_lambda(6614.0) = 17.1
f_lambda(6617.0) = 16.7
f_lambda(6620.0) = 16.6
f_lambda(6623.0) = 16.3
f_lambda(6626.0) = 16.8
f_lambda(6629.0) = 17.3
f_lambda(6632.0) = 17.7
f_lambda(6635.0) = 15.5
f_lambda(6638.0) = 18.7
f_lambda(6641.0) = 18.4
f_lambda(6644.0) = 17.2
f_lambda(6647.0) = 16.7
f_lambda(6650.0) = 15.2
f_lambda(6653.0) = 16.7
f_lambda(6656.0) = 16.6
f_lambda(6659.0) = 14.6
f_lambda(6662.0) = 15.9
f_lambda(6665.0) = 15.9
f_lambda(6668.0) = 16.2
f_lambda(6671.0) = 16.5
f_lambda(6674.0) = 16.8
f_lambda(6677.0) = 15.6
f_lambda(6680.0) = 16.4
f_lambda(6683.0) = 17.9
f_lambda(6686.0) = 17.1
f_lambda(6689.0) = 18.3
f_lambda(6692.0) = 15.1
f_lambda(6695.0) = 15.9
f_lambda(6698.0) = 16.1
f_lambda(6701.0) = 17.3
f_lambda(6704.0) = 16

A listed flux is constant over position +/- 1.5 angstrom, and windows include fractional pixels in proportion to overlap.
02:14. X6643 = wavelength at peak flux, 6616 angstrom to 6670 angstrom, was 6638.0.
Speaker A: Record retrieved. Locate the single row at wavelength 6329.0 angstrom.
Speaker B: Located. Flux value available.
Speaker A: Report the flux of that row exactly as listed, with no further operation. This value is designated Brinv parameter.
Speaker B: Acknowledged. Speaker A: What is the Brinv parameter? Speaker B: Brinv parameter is 18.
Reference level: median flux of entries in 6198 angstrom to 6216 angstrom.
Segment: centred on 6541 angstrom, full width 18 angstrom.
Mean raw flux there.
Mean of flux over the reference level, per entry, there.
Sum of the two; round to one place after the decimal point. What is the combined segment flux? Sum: 20.3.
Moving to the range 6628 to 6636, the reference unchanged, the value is 17.9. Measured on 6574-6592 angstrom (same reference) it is 19.2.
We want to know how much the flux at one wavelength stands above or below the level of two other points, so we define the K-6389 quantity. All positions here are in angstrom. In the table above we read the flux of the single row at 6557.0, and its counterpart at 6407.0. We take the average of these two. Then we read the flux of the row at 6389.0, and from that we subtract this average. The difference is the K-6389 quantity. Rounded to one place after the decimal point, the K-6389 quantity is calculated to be 1.0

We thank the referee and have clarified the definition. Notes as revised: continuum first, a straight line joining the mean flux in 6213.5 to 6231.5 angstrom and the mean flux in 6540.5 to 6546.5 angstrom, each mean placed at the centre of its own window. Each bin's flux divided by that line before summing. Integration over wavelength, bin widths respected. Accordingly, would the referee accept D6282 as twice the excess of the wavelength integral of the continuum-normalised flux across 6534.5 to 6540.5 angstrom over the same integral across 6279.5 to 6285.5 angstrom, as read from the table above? 0.35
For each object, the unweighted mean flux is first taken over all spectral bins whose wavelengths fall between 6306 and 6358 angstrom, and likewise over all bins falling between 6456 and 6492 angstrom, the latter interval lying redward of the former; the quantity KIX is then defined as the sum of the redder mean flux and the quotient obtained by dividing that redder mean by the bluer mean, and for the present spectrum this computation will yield 17.80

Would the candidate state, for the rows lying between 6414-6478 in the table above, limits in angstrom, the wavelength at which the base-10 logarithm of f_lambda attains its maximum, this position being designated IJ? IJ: 6425.0 angstrom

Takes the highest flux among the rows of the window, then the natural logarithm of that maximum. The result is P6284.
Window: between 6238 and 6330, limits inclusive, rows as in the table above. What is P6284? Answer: 3.02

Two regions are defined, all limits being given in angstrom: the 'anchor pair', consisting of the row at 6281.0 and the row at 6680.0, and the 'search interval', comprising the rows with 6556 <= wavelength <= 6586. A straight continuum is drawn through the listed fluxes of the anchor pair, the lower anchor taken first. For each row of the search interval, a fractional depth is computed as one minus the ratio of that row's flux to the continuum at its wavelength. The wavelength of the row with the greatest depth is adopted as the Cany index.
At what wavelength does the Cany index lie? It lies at 6557.0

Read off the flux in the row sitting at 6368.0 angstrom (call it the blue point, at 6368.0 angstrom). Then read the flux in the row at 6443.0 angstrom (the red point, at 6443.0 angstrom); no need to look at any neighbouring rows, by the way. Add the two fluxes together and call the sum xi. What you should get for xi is 33.4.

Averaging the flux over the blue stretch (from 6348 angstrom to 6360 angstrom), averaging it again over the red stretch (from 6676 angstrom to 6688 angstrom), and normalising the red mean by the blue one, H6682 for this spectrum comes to 0.97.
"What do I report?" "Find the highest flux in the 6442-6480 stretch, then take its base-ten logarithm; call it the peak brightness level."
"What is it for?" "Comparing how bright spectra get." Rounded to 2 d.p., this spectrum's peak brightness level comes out 1.29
